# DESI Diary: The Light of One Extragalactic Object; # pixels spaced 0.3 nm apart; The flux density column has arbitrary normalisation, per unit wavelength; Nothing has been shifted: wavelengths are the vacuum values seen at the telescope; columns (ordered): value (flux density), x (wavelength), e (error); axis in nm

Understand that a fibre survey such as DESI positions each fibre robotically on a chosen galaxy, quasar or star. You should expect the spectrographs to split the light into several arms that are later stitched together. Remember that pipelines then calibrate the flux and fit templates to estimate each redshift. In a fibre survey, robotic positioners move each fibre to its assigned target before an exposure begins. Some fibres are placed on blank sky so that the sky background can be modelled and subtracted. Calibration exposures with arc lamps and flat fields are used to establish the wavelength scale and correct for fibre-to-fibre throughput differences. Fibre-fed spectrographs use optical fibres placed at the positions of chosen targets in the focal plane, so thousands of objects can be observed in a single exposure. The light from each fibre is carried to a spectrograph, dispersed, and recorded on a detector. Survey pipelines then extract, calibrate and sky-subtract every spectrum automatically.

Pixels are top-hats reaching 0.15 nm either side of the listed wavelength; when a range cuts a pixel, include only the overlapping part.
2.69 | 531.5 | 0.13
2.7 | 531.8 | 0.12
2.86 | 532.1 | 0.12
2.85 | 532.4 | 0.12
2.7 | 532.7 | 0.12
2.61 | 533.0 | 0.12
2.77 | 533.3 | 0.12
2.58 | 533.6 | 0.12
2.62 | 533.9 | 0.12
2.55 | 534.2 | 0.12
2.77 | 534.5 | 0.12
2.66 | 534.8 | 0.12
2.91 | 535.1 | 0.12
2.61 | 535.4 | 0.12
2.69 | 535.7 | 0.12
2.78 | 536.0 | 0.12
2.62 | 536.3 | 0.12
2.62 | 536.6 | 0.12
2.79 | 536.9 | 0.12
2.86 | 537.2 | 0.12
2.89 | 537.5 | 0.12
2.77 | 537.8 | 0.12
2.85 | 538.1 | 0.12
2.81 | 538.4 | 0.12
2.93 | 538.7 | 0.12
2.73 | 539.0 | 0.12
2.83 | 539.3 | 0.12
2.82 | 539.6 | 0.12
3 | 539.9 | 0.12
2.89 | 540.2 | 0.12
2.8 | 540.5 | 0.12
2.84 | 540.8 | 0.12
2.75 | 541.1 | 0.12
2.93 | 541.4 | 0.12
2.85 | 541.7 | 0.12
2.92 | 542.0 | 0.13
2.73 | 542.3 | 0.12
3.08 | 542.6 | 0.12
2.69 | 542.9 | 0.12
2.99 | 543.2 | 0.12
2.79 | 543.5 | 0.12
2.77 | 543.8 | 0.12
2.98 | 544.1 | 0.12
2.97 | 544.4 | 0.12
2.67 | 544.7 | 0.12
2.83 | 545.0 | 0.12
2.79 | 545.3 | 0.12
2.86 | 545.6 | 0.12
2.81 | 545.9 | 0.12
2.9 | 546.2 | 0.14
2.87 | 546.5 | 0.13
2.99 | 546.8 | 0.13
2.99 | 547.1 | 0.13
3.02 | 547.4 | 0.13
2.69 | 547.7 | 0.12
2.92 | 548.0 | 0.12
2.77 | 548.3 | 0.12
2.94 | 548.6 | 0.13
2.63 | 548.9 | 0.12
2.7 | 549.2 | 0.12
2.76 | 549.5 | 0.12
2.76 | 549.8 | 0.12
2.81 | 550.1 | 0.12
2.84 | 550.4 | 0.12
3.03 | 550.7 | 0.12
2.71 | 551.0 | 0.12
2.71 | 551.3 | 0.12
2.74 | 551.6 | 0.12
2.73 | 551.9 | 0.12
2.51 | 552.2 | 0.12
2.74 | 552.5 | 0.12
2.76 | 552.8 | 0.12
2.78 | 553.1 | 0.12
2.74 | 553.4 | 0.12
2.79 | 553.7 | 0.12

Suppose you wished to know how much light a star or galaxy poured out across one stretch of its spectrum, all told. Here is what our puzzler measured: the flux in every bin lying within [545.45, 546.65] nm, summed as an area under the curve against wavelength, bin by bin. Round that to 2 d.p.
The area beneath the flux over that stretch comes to 3.43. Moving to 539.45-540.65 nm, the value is 3.45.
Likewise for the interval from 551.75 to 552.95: 3.22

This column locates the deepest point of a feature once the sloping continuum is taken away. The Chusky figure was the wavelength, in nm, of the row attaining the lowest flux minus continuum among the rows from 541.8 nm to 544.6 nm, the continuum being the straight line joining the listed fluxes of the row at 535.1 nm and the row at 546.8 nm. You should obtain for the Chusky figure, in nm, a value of 542.9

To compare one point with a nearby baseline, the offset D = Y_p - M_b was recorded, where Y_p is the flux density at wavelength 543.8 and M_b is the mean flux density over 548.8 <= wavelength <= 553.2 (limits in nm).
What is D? 0.02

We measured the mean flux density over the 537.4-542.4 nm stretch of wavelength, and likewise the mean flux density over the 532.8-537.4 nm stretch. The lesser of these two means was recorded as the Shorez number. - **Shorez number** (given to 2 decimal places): 2.70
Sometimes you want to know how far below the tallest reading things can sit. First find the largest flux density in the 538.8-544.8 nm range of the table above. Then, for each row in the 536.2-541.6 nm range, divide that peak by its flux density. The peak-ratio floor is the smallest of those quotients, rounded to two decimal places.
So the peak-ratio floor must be 1.03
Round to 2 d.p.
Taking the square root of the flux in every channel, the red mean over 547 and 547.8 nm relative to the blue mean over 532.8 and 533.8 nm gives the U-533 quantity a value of 1.05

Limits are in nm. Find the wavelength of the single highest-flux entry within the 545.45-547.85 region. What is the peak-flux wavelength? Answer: 547.4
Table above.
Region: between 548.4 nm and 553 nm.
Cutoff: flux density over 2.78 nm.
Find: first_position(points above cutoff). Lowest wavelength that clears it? 548.6 nm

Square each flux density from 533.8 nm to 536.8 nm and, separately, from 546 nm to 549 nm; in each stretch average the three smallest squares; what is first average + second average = 14.0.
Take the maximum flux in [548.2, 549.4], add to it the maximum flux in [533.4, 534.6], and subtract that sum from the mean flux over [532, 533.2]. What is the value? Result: -3.0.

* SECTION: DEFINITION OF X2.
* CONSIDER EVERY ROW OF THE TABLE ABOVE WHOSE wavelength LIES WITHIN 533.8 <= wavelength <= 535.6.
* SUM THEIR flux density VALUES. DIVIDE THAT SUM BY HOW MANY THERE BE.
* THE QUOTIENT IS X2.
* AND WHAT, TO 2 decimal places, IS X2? 2.69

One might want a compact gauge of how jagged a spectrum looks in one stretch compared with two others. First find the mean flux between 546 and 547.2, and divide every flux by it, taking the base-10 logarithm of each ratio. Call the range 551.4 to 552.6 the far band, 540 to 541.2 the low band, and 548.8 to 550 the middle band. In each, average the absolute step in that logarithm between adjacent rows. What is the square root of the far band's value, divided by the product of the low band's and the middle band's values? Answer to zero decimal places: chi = 2020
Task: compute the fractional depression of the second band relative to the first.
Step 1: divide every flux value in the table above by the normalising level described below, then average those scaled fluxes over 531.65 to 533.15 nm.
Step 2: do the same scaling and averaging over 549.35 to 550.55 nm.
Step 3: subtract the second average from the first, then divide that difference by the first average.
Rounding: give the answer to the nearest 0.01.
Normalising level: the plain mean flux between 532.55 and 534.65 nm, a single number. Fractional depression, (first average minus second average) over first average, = -0.02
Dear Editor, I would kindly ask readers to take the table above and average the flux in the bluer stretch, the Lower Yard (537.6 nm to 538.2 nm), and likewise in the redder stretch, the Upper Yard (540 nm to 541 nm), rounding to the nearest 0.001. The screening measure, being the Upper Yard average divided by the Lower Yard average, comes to 1.012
